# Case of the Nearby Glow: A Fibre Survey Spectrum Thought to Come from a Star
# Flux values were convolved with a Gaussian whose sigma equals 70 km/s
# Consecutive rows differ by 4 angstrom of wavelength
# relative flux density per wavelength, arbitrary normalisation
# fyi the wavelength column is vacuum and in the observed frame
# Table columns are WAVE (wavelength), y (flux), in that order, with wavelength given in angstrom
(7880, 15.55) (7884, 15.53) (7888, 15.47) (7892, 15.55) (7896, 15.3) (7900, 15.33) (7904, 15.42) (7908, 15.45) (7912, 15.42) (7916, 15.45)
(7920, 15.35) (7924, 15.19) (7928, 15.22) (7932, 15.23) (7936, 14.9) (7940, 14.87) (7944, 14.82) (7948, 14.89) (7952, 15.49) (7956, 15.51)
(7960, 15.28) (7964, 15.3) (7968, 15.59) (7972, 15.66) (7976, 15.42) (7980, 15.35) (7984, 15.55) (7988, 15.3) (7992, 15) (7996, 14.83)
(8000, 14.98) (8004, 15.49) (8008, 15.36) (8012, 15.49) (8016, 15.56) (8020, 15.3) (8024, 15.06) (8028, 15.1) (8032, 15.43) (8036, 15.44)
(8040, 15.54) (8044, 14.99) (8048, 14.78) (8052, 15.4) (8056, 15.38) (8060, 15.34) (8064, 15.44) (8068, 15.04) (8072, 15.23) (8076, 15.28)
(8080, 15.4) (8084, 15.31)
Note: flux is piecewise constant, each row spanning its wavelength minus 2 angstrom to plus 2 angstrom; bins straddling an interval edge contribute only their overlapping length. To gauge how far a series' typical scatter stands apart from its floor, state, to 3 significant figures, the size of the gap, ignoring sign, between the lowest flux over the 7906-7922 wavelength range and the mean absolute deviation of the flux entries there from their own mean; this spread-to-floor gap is 15.3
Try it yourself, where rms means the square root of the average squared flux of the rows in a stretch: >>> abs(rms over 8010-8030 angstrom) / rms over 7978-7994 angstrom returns 1.00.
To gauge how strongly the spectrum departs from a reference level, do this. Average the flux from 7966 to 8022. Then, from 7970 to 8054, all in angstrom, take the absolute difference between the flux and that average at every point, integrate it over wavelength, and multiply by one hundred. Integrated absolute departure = 1722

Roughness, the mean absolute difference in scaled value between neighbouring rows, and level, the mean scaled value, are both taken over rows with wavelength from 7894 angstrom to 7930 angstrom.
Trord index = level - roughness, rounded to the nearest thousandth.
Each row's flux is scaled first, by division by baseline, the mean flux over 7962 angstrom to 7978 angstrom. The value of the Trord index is 0.987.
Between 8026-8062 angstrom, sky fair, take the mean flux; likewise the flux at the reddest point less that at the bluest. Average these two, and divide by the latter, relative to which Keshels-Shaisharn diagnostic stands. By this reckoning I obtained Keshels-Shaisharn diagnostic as 32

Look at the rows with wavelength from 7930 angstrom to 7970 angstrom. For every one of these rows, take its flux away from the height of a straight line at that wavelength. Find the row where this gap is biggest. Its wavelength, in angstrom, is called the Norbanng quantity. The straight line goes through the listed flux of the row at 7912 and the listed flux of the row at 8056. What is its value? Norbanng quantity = 7944 angstrom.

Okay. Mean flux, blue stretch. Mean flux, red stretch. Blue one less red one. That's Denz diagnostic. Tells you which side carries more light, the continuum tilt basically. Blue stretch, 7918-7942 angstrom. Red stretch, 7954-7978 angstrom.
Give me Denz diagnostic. -0.33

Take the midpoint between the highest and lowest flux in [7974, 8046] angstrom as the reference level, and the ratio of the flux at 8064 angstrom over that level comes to 1.02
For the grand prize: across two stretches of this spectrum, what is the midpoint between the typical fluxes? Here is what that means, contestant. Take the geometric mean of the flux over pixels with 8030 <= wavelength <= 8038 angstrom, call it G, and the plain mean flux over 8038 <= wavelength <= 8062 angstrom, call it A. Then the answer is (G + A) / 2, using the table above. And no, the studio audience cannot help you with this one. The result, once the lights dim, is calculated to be 15.3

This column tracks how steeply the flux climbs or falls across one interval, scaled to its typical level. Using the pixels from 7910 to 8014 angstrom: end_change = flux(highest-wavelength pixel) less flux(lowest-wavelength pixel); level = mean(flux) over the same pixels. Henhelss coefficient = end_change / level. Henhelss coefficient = 0.005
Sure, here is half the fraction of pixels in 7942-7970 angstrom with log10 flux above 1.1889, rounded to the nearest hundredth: 0.21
